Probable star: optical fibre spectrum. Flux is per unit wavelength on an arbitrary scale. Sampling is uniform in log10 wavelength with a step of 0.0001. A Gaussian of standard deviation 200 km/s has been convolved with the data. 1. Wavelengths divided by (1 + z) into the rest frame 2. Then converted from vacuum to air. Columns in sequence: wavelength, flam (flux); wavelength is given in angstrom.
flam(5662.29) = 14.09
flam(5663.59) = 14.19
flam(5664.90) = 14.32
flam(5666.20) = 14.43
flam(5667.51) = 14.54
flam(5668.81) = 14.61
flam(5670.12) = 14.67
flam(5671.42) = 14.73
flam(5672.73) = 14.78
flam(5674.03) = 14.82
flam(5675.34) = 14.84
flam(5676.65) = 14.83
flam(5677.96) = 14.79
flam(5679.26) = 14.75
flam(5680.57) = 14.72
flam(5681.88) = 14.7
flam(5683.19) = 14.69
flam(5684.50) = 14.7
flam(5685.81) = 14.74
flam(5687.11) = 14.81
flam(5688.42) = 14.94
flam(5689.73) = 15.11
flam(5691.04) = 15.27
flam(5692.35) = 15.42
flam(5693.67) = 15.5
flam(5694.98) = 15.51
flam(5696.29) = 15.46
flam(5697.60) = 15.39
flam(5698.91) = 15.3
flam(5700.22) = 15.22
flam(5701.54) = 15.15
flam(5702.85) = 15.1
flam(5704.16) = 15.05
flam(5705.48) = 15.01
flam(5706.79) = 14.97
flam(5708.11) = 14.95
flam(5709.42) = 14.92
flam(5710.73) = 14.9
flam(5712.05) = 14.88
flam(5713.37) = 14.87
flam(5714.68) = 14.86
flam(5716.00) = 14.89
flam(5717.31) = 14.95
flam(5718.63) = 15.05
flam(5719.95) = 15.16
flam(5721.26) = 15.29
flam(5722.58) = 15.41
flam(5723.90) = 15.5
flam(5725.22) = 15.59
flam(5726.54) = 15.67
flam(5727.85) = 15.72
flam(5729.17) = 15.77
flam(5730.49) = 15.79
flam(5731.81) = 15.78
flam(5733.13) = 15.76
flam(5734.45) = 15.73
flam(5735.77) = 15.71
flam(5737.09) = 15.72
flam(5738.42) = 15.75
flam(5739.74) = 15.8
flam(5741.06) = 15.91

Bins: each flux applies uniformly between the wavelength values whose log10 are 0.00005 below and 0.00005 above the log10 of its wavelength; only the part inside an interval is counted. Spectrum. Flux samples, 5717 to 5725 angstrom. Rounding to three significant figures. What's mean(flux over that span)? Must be 15.2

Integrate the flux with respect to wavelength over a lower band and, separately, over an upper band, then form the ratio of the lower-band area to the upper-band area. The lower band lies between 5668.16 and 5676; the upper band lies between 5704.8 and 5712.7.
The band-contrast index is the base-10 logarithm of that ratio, -0.009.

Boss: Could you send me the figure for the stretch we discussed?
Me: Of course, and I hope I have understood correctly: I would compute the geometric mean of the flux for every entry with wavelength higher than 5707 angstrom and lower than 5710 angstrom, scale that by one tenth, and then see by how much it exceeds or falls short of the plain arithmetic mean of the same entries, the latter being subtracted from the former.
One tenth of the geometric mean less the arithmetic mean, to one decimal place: -13.4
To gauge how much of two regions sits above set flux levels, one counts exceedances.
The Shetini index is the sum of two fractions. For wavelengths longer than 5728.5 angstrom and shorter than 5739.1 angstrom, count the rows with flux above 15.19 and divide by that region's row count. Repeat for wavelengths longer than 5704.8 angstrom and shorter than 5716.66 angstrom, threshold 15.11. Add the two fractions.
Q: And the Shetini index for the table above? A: 1.0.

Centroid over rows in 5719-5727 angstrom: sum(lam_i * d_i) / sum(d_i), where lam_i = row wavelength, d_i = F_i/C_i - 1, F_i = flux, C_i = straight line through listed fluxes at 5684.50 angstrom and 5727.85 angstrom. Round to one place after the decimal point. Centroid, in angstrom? 5721.7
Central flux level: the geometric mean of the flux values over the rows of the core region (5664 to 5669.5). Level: 14.5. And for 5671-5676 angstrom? 14.8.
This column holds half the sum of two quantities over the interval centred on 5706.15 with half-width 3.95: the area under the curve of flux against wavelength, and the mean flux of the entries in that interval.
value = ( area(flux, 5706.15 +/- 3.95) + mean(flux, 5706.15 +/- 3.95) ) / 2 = 67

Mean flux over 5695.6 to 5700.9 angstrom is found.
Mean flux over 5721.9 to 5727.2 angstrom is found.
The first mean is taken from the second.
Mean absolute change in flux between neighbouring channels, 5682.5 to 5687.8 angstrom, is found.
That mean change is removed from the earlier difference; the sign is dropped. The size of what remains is 0.16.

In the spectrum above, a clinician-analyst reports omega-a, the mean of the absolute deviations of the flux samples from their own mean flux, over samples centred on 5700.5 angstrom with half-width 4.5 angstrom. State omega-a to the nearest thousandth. 0.124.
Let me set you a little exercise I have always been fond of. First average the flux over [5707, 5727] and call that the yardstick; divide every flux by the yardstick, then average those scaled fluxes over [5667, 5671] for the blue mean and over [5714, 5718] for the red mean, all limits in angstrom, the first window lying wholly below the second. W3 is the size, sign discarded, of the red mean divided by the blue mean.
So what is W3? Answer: 1.02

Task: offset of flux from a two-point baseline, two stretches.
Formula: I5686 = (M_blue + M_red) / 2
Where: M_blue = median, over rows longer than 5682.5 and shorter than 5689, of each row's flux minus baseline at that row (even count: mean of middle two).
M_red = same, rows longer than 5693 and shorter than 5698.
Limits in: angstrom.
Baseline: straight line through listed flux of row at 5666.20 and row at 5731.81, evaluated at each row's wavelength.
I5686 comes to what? 0.18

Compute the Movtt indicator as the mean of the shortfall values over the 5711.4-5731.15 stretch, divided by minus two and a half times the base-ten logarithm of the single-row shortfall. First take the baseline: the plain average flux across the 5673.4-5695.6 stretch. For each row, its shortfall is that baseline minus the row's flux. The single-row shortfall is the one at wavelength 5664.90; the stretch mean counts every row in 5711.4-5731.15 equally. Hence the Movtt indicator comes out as -0.68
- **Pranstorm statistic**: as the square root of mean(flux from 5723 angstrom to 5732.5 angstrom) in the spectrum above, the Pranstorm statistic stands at 3.96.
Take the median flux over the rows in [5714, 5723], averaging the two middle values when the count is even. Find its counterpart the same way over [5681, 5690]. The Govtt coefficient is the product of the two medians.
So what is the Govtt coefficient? 222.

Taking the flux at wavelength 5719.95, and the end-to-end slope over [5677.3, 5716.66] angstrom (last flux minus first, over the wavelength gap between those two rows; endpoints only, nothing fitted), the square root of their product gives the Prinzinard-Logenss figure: 0.2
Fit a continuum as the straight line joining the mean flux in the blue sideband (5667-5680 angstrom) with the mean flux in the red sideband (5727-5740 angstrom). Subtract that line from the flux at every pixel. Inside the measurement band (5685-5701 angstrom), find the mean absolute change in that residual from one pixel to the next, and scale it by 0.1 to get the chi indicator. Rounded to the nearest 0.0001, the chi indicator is 0.0093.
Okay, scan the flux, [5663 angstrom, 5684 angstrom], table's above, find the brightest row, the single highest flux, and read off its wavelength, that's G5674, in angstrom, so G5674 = 5675.34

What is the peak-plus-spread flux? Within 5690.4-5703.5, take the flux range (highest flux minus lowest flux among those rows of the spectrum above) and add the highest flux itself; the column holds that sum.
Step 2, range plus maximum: 15.9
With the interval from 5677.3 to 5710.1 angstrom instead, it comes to 16.3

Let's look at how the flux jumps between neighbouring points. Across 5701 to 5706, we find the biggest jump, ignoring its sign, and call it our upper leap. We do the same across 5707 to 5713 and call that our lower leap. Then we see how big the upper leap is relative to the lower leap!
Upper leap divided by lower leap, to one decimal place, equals 1.7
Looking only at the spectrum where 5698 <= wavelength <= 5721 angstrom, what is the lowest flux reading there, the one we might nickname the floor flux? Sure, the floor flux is 14.86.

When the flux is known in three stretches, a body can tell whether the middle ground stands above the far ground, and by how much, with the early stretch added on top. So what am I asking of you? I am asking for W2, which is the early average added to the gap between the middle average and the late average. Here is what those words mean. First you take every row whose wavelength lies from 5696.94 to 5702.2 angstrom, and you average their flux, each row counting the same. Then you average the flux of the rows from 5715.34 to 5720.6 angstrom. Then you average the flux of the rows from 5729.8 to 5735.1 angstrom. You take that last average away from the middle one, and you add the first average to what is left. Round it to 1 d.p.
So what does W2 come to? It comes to 14.5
